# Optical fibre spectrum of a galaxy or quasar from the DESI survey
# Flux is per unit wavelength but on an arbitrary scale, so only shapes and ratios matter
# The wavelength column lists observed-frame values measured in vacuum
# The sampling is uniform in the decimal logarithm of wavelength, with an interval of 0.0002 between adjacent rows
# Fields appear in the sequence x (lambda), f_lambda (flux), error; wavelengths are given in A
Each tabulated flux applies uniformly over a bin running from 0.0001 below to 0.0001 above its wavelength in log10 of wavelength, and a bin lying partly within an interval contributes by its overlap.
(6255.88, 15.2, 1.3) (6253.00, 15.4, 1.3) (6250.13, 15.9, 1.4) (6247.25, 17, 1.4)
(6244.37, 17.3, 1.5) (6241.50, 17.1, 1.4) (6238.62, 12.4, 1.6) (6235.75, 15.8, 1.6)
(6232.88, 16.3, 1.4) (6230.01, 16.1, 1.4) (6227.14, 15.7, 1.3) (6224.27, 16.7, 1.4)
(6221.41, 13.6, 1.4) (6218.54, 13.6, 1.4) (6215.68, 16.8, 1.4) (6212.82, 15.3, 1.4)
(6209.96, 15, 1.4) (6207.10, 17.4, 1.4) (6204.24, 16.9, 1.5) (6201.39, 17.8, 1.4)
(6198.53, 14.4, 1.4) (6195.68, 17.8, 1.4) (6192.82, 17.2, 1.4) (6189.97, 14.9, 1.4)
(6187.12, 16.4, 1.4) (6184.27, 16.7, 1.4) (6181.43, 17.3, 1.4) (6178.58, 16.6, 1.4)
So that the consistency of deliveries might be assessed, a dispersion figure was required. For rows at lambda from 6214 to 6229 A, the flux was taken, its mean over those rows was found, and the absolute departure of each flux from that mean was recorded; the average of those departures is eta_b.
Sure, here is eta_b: 1.3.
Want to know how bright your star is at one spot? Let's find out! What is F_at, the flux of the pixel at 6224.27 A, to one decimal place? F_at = 16.7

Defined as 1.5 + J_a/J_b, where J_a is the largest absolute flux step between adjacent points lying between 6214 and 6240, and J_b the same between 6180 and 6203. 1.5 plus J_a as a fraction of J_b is 2.5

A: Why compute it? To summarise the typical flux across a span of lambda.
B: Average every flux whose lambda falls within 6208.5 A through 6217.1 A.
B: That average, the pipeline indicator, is 15.7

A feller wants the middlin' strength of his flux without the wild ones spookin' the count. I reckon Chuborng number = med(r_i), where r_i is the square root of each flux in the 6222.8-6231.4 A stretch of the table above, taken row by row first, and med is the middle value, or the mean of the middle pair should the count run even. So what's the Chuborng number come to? 4.012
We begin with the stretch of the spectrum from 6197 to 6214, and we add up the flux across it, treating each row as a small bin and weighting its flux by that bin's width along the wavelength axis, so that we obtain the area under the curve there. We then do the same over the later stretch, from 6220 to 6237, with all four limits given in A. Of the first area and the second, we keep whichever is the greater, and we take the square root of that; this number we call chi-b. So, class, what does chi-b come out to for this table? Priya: 16.6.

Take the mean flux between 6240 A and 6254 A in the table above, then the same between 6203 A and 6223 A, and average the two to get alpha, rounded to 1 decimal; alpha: 16.0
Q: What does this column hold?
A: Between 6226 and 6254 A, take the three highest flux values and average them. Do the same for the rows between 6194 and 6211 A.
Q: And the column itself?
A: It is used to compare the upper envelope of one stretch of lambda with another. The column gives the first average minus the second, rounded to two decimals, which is -0.53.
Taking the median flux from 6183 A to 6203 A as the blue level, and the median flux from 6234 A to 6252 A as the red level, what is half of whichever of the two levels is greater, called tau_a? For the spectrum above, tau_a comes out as 8.35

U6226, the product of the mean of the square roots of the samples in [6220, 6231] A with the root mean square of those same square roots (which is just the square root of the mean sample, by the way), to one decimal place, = 15.5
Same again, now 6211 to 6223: 14.8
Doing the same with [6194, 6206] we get 16.7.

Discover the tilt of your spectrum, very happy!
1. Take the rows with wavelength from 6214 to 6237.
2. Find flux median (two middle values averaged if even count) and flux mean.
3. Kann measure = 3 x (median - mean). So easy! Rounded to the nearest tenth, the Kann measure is 1.1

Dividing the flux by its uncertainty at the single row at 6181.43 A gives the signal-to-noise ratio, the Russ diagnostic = 12.36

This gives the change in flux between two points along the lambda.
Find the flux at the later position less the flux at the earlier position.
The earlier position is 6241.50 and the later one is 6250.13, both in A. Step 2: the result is -1.2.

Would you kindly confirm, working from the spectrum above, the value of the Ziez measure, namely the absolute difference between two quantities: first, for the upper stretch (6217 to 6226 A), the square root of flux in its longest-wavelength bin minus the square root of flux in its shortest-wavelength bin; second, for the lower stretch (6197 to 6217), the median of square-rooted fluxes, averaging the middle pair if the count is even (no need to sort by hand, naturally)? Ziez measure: 3.70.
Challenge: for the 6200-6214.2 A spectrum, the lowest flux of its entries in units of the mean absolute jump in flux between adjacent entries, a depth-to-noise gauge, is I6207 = 14.6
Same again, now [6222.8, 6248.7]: 9.3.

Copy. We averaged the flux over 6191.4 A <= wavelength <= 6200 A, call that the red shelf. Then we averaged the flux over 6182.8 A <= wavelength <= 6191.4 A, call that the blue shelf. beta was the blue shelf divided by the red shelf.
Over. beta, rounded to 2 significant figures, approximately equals 0.97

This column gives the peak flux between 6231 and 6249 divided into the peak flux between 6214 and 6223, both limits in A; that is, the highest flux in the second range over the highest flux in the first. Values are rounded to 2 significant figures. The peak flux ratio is 0.97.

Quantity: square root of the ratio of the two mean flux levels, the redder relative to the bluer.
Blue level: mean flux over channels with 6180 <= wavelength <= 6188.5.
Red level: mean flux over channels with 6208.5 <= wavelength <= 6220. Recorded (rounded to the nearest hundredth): 0.95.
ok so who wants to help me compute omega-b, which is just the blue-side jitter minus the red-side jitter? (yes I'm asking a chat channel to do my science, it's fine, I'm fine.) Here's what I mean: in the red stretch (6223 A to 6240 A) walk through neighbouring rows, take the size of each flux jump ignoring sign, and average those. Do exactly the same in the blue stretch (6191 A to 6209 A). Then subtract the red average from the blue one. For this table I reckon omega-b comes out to 0.7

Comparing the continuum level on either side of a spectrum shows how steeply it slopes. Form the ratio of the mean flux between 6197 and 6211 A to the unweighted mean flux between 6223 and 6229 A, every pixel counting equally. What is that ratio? 1.01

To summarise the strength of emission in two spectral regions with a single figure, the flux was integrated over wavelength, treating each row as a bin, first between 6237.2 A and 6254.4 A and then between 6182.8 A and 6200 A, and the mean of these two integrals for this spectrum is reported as 276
